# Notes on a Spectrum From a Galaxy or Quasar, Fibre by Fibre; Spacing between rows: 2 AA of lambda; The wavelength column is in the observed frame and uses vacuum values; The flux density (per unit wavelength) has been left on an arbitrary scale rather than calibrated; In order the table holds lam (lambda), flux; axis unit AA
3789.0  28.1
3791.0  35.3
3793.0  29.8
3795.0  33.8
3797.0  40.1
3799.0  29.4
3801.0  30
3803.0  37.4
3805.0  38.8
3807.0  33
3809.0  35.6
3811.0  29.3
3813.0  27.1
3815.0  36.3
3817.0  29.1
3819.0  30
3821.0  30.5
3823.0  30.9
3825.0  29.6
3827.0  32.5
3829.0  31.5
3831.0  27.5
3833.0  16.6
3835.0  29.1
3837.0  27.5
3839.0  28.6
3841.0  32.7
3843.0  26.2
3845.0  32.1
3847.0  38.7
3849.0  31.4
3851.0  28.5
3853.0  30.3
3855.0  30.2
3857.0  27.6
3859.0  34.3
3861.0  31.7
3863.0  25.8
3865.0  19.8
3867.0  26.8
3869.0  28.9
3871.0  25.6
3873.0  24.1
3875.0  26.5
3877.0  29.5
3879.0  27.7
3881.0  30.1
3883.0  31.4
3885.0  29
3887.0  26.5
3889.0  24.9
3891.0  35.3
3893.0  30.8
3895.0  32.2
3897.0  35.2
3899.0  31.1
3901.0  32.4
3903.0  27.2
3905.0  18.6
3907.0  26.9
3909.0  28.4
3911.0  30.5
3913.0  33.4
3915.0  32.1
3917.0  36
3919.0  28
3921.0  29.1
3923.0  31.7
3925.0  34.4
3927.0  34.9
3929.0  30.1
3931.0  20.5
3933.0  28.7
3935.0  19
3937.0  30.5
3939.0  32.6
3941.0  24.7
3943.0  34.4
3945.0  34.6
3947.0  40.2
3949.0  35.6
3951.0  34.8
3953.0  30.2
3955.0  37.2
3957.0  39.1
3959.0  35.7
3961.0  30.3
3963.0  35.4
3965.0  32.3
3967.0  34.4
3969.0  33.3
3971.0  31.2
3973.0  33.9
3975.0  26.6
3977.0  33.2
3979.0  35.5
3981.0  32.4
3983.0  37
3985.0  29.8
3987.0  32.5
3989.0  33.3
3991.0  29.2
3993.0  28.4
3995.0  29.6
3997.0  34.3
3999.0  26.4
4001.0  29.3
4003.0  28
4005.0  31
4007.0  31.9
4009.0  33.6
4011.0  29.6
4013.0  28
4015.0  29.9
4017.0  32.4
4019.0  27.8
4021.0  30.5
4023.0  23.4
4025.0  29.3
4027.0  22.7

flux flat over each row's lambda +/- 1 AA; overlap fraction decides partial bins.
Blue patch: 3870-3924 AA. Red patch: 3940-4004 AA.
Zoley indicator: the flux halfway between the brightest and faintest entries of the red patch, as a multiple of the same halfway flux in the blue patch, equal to 1.19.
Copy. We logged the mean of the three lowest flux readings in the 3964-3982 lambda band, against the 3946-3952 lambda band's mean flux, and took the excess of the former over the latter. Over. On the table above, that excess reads -6.8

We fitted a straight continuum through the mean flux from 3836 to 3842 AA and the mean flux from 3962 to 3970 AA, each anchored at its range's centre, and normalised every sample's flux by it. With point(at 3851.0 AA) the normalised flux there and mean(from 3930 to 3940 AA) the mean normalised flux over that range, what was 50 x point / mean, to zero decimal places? 59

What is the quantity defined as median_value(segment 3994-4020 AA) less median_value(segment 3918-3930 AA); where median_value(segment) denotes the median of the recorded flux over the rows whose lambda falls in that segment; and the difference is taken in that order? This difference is -1.3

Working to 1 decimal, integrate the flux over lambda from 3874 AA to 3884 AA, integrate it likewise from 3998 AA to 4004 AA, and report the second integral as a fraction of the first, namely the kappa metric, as 0.6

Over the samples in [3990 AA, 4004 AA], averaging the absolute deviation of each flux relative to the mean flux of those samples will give 1.5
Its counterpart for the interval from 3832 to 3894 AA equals 3.0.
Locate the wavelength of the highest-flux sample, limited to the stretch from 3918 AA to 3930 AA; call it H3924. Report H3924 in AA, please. 3927.0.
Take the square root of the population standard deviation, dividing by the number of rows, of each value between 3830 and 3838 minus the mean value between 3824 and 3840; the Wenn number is 2.2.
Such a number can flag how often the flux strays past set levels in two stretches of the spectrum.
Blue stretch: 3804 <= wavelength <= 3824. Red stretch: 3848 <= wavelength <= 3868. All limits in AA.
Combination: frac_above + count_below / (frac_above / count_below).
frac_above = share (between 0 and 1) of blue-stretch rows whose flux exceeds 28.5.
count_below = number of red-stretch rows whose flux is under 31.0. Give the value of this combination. 55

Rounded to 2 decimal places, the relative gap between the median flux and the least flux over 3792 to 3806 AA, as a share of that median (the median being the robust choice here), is 0.13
